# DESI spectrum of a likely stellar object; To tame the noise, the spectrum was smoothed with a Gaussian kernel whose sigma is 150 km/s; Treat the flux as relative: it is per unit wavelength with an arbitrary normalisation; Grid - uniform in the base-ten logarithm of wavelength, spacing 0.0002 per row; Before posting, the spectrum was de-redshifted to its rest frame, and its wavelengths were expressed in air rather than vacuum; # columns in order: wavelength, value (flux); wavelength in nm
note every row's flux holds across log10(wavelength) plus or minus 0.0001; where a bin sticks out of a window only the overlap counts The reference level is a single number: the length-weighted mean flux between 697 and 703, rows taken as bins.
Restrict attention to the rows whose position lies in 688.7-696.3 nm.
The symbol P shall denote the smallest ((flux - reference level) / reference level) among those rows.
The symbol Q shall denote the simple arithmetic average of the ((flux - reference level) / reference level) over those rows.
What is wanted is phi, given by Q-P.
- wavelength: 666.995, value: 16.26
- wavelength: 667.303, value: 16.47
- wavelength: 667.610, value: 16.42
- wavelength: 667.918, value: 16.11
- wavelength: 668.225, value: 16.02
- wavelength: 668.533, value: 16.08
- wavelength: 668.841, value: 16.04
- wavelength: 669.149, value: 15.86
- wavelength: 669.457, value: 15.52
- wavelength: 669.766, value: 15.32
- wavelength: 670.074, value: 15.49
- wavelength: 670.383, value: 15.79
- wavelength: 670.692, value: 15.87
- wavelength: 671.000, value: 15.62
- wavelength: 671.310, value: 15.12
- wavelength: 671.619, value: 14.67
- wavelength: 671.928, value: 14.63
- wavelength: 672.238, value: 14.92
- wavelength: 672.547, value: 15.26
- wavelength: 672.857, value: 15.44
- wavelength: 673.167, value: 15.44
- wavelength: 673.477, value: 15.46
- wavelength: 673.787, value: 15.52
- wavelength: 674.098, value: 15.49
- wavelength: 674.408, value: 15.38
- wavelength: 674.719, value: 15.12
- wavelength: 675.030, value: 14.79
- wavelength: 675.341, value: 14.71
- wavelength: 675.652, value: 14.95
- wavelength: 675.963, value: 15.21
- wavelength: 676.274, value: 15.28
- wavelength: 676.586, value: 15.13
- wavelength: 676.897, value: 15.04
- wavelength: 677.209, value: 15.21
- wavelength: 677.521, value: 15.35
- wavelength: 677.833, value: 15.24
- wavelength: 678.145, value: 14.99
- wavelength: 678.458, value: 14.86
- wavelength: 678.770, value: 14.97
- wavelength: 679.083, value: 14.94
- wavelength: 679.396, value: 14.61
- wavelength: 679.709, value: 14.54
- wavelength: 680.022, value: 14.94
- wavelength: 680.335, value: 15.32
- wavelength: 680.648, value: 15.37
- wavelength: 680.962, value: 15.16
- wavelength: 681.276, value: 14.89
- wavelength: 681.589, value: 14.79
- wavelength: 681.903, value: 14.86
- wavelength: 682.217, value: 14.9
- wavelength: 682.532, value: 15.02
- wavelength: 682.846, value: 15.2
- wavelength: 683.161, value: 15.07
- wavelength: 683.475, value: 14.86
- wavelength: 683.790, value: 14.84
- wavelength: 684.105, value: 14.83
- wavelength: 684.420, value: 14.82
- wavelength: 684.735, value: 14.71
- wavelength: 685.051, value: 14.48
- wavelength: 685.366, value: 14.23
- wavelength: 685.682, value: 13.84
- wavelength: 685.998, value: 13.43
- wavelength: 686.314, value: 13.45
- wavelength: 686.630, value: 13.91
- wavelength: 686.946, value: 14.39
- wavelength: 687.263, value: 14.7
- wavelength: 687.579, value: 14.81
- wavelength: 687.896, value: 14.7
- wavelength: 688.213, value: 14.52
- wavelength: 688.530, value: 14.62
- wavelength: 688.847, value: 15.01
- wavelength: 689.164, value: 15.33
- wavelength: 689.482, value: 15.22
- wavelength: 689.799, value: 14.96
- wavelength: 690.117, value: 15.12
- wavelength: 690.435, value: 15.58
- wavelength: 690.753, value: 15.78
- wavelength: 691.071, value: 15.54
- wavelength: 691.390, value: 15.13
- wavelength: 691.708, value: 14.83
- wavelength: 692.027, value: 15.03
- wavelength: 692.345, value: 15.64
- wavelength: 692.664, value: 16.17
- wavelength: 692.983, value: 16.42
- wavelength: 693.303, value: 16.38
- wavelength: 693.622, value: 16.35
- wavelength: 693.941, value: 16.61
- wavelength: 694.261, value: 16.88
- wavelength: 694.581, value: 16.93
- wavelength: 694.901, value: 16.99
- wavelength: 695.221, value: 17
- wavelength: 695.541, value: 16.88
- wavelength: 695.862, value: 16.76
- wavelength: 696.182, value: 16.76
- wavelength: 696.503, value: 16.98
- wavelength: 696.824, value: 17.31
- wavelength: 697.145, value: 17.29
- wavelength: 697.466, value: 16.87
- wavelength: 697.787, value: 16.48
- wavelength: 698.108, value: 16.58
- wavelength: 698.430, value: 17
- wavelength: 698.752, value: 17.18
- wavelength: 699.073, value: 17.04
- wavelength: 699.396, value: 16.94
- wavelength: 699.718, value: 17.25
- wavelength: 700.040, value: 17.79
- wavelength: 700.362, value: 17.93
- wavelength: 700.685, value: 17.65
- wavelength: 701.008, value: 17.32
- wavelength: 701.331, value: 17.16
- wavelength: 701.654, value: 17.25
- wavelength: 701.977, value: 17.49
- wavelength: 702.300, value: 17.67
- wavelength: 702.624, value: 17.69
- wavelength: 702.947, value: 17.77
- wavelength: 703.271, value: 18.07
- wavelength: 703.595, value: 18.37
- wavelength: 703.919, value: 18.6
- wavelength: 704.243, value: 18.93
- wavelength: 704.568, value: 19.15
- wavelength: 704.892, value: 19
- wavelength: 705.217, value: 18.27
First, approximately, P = -0.142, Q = -0.08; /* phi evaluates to 0.07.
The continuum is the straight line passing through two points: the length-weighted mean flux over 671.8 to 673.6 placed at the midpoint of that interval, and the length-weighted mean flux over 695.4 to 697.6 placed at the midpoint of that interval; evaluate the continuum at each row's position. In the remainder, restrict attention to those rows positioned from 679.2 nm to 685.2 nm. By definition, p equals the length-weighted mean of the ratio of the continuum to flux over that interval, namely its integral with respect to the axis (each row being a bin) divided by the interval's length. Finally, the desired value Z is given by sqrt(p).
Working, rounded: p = 1.07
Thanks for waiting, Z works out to 1.033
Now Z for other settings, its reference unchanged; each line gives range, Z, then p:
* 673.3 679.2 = 1.011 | 1.02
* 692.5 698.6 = 1.004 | 1.01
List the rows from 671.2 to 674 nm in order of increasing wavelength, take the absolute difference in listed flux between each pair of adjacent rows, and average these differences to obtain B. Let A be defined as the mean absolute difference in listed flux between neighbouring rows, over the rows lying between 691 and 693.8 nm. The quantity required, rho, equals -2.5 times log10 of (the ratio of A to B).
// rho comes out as -0.6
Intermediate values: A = 0.30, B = 0.17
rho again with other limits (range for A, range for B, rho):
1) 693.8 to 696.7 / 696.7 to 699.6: 0.8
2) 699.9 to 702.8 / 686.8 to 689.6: 0.1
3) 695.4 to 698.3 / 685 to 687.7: 0.5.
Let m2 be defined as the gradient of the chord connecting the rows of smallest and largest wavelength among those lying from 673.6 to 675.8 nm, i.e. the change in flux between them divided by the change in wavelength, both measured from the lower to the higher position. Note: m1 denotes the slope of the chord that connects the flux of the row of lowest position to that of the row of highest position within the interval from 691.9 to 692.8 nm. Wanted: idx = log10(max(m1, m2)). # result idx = 0.25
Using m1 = 1.8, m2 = -0.31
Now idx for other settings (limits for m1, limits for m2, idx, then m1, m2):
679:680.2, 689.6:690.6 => -0.01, 0.0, 0.97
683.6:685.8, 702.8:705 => -0.20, -0.5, 0.63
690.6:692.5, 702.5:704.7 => -0.12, -0.1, 0.75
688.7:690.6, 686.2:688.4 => -0.25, 0.4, 0.56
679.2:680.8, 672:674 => -0.22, 0.6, 0.39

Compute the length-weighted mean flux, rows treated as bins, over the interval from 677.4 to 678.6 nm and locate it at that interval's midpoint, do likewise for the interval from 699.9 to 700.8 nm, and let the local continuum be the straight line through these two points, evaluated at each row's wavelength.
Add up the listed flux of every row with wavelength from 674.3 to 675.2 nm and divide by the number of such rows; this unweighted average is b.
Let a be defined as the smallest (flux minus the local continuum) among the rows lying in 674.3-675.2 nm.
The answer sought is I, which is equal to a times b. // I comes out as 1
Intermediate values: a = 0.0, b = 15.1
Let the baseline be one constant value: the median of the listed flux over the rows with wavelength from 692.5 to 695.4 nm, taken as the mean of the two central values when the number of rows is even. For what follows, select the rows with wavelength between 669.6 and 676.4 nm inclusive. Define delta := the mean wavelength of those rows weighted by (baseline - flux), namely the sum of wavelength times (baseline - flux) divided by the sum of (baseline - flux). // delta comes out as 673.18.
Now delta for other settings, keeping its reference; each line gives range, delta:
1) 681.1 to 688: 684.84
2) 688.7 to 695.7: 690.28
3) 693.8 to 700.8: 698.33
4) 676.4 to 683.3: 679.91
